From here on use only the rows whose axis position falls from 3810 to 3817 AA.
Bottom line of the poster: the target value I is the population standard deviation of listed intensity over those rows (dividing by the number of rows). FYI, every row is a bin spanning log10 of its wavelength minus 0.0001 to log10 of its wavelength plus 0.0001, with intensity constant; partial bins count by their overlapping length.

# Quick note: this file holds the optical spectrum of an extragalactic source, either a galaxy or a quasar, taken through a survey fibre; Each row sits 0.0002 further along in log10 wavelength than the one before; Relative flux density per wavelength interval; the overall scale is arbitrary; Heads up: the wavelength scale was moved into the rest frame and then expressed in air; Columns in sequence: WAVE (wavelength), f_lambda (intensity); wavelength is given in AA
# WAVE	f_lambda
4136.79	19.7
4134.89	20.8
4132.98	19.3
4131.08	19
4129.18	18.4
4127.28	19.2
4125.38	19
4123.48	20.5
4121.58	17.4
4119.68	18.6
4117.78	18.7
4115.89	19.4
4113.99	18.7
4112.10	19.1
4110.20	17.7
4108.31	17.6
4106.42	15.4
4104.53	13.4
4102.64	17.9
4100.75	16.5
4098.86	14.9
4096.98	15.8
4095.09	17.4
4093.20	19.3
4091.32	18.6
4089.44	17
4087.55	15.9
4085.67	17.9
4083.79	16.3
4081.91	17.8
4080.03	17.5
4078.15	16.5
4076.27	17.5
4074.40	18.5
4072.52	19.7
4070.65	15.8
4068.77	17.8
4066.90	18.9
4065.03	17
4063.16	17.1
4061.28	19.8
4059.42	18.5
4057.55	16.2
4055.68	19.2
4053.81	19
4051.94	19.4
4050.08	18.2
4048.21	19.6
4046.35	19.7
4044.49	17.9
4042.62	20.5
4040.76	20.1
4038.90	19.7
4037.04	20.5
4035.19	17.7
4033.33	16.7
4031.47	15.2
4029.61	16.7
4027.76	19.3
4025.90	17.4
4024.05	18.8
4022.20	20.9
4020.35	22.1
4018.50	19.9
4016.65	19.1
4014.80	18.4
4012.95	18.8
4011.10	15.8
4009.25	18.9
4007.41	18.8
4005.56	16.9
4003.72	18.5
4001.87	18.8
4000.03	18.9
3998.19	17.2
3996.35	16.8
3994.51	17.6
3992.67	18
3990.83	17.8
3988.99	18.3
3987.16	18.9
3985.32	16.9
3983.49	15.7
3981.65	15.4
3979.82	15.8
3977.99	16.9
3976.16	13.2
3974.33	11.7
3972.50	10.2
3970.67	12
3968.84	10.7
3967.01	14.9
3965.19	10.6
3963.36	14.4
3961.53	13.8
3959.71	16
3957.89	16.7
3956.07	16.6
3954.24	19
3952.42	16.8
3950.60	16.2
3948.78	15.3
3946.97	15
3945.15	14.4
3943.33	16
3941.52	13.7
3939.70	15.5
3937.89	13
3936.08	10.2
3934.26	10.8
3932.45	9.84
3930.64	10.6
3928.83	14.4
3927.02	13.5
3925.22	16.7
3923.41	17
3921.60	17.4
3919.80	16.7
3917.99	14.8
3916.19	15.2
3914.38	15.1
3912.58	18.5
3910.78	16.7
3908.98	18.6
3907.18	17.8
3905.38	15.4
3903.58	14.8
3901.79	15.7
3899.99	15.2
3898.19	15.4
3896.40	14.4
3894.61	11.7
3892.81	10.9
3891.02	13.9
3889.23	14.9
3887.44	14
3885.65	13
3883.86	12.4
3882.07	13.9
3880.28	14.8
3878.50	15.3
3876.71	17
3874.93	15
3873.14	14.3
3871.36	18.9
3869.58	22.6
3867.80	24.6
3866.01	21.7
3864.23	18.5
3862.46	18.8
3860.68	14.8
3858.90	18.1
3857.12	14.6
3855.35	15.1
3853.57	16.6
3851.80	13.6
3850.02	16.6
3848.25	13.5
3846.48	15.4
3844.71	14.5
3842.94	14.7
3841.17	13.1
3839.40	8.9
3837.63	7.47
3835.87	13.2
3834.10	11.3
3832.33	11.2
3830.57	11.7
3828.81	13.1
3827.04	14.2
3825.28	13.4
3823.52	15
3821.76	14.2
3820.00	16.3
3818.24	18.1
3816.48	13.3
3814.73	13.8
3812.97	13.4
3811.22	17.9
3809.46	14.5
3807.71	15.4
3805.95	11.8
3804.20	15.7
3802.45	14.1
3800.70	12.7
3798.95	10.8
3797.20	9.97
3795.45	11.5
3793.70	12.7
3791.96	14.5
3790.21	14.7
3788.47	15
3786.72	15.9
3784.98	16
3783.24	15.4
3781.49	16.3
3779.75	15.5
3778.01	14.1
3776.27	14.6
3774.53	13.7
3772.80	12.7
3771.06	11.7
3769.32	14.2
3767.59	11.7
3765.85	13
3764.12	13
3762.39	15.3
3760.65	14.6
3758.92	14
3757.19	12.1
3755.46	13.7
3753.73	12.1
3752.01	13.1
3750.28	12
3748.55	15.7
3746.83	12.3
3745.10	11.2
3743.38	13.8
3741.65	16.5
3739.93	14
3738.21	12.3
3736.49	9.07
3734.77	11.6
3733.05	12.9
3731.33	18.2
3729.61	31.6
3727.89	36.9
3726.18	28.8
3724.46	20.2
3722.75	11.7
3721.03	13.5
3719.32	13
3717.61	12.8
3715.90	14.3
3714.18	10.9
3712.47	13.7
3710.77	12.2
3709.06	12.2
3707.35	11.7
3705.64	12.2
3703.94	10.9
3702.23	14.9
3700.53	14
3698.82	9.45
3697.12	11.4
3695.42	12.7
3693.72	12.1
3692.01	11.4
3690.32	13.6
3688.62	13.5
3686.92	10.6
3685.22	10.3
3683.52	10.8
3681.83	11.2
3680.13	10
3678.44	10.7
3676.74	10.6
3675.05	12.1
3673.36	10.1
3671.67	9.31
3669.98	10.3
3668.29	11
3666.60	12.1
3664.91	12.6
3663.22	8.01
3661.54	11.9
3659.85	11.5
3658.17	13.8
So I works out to 1.91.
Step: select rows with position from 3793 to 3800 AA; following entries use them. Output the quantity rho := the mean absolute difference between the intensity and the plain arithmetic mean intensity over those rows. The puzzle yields 0.86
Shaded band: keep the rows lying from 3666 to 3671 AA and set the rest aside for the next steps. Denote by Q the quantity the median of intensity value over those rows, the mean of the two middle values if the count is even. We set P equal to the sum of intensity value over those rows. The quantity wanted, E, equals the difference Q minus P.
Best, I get -22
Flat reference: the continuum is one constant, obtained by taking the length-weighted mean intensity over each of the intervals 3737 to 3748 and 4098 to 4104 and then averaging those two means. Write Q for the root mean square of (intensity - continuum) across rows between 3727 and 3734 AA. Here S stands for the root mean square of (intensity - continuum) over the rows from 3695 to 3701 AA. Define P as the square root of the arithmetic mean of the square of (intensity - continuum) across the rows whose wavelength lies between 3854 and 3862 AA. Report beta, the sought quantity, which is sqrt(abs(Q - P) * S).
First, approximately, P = 1.7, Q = 14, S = 3.3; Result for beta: 6.4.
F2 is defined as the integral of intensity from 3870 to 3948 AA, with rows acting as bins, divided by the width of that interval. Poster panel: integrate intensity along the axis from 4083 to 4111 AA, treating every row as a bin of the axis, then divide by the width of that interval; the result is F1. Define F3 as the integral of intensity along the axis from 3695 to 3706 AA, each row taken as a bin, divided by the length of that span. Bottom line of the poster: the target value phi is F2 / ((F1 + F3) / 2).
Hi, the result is 1.02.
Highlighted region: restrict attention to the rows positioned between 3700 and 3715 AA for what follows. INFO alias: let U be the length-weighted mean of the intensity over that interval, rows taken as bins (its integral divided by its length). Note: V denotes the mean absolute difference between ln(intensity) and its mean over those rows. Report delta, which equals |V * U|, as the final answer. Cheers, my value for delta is 1.09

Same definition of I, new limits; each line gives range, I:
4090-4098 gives 1.33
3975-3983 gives 1.34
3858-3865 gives 1.61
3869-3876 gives 3.33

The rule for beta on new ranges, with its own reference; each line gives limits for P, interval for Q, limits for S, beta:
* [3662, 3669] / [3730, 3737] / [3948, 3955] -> 1.0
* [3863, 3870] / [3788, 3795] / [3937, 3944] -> 2.8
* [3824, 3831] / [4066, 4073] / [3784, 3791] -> 1.2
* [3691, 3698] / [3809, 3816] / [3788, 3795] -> 1.1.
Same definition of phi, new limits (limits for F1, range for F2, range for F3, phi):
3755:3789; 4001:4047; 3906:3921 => 1.21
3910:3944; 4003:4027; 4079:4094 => 1.17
